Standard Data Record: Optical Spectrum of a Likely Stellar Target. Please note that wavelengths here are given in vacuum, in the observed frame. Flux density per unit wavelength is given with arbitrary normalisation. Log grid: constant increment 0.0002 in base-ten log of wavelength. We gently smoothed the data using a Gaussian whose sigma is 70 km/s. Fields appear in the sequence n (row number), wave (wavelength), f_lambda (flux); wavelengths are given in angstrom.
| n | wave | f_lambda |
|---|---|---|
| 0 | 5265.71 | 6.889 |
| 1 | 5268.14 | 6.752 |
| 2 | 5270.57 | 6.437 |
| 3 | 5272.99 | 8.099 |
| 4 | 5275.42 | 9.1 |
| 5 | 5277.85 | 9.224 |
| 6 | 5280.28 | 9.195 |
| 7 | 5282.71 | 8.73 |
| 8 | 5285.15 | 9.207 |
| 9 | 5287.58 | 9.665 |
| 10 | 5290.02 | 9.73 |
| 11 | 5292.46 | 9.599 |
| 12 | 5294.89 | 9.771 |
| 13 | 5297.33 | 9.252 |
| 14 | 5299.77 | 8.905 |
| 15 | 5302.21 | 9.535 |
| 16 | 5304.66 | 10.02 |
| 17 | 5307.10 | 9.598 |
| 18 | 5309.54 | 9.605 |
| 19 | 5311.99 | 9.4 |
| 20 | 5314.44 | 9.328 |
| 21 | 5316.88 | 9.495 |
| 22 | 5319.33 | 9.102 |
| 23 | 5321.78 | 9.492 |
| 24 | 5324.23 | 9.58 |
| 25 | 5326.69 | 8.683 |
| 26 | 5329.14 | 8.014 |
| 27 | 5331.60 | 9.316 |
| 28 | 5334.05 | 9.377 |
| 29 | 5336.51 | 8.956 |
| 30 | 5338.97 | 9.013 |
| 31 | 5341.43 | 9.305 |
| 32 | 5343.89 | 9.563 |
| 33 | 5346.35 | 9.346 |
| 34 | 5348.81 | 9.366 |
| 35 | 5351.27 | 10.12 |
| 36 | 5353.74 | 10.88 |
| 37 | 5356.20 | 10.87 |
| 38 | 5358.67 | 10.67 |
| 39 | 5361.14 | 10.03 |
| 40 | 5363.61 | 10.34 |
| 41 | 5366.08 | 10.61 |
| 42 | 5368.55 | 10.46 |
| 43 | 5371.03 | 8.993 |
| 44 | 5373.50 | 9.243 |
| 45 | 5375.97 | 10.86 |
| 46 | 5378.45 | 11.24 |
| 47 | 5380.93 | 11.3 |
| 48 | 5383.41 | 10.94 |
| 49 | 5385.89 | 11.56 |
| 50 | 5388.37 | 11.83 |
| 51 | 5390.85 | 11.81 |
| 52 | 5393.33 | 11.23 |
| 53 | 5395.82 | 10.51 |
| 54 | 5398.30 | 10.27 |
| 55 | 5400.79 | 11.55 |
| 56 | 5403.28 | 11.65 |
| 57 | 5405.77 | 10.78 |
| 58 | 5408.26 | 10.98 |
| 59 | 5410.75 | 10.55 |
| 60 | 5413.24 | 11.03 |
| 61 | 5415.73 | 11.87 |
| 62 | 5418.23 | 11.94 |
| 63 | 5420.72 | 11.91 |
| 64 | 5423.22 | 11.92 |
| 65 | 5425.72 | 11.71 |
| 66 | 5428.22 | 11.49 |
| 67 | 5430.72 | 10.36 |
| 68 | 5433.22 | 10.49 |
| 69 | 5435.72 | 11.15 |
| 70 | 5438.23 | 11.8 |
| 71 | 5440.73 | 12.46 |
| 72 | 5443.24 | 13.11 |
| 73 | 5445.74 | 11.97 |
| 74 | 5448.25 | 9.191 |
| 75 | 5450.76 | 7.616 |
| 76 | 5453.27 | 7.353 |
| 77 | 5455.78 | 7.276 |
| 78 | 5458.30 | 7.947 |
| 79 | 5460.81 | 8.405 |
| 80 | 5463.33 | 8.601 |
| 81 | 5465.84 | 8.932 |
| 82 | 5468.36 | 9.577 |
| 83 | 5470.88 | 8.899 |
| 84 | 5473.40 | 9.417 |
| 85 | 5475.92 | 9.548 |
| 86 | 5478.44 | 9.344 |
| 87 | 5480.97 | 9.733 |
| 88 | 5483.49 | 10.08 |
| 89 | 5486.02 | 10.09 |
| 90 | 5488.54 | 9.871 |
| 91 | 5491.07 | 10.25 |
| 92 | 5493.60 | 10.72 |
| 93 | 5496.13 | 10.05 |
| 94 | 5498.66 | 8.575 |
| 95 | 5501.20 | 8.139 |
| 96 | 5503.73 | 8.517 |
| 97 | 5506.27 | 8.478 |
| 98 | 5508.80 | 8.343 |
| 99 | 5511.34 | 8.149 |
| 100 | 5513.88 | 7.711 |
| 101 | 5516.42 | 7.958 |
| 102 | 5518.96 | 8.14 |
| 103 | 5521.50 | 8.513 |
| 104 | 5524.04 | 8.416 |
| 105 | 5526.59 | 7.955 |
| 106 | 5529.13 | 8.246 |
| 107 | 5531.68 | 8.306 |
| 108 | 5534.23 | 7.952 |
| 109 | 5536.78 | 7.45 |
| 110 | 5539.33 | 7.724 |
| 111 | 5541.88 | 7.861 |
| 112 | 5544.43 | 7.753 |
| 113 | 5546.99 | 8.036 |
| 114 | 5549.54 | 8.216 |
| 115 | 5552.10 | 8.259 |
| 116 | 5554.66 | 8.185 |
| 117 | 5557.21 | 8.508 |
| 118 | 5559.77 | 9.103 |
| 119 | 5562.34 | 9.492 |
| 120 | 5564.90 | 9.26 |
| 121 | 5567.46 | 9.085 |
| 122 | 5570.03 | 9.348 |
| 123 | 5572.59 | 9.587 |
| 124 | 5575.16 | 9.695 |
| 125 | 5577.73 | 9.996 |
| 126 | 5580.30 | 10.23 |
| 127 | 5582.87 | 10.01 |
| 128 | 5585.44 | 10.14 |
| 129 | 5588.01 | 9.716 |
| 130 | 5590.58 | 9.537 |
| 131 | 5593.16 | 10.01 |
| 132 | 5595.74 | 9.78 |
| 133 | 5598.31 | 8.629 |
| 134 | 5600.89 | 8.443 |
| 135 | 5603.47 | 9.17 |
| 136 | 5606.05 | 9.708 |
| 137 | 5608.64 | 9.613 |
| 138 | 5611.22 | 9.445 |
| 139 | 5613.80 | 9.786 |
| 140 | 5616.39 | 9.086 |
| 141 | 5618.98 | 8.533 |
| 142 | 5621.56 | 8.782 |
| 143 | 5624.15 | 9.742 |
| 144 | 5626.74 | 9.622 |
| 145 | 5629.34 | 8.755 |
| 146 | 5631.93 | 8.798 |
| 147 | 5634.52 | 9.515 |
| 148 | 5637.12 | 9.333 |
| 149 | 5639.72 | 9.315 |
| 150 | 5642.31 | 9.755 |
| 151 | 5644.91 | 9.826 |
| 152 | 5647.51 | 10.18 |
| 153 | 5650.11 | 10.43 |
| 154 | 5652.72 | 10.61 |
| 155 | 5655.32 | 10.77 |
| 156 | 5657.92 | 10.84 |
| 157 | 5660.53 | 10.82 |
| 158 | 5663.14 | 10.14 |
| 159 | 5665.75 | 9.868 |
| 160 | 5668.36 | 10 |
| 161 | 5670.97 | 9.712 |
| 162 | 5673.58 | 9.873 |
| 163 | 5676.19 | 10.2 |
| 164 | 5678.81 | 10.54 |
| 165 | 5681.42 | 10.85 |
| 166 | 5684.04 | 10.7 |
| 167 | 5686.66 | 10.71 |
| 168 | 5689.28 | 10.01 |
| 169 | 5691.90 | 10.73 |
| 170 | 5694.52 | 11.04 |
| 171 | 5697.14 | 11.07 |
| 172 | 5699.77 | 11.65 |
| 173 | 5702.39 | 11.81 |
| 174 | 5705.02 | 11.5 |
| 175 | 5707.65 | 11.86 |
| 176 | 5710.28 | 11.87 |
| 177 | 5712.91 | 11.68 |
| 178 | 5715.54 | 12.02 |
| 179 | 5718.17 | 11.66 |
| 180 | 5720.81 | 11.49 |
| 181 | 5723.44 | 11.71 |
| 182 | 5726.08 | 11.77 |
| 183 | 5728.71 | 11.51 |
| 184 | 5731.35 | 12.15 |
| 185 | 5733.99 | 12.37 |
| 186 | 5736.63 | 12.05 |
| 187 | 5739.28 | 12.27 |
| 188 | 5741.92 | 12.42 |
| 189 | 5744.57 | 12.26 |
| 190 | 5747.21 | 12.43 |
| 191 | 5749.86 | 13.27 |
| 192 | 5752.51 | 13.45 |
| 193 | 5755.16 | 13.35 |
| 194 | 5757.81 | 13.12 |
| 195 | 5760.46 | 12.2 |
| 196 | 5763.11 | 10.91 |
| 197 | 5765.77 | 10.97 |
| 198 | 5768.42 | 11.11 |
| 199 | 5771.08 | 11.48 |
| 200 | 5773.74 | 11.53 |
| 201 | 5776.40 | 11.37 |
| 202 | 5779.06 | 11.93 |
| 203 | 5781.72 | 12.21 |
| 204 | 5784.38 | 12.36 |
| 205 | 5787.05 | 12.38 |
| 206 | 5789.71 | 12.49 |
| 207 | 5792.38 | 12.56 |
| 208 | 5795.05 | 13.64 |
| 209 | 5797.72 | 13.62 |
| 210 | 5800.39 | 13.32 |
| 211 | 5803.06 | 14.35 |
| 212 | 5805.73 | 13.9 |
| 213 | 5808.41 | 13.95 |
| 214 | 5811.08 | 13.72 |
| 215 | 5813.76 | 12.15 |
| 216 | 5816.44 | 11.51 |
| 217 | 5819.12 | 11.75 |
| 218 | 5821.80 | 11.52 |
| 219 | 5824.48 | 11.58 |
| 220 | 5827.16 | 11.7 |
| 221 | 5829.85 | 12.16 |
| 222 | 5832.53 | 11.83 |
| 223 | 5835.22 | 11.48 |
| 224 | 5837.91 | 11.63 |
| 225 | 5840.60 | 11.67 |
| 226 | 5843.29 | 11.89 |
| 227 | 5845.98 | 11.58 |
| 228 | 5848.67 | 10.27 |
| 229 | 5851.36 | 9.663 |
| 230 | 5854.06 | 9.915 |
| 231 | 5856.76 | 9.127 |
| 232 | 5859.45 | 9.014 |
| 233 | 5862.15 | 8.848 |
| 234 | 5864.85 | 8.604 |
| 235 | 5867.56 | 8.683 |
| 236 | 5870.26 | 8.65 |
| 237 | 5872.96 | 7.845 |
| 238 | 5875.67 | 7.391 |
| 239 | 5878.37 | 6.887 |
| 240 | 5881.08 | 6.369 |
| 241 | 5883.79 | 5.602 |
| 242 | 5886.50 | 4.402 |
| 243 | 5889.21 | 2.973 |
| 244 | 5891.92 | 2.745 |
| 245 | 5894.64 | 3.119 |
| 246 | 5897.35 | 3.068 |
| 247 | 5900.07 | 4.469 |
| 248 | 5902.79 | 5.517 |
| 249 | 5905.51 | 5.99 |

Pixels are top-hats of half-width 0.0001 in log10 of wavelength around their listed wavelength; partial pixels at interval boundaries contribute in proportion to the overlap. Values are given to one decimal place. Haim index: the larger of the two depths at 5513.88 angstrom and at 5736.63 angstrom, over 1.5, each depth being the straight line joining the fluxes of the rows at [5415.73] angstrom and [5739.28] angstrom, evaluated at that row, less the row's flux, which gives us 2.9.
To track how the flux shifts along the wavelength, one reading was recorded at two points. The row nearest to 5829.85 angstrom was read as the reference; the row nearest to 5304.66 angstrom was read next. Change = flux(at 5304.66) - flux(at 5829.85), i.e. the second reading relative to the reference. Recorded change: -2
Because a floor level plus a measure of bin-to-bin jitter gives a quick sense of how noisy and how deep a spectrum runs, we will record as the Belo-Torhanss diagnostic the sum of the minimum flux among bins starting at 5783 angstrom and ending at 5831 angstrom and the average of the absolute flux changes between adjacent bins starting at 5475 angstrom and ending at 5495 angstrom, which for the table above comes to 11.8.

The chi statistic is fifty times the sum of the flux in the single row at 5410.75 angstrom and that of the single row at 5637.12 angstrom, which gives 994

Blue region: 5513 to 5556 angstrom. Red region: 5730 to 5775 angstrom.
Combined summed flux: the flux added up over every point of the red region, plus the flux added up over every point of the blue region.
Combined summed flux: 344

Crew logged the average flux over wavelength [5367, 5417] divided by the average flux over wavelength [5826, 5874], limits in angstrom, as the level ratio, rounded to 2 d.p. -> 1.07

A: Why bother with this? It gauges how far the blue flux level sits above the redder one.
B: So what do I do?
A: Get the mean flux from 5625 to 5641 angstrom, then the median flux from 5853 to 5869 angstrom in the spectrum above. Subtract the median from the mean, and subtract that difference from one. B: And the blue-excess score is 1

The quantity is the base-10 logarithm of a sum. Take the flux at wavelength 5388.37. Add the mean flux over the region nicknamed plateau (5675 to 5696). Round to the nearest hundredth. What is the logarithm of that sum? 1.35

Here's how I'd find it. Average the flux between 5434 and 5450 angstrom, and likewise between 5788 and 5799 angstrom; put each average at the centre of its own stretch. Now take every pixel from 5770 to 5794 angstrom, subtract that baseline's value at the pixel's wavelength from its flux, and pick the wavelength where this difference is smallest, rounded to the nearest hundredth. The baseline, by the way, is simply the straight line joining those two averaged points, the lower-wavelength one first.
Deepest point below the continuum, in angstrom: 5776.40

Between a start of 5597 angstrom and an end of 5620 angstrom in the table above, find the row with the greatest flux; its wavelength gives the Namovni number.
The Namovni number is 5613.80 angstrom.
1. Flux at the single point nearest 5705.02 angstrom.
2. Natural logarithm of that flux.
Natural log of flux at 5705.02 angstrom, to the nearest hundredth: 2.44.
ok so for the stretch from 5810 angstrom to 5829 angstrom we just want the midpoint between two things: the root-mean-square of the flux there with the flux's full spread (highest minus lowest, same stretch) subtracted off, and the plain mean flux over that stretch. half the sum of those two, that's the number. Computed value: 10.9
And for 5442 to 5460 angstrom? 6.4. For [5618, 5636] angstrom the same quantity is 8.5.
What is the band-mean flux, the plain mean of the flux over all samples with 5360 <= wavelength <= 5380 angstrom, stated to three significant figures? 10.2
